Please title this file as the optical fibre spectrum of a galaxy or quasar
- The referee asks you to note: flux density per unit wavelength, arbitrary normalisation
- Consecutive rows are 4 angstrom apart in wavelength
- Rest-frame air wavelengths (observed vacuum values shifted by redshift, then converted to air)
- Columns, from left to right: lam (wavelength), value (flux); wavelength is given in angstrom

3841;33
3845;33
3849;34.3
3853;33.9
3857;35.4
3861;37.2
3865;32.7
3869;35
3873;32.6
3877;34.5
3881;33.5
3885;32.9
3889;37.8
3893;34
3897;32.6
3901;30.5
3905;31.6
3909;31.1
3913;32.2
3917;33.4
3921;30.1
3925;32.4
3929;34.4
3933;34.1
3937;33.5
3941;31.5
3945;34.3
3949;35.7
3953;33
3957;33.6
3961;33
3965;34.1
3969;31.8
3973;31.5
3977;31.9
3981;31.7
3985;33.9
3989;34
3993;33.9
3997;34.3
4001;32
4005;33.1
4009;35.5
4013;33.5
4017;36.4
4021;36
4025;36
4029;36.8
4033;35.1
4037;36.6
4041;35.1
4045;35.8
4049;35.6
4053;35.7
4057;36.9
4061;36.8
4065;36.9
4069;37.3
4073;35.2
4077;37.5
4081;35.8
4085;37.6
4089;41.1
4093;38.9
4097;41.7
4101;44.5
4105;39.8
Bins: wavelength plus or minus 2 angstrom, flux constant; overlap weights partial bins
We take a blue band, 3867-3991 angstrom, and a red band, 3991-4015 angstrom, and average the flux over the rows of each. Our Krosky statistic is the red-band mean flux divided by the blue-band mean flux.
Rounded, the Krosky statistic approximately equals 1.02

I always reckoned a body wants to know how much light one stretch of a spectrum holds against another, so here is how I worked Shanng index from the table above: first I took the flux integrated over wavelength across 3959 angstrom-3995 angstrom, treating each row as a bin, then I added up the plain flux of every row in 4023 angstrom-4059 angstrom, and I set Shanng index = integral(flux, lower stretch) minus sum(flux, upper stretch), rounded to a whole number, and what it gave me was 860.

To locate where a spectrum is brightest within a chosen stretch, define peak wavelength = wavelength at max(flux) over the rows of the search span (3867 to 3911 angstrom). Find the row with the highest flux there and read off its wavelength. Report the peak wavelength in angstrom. 3889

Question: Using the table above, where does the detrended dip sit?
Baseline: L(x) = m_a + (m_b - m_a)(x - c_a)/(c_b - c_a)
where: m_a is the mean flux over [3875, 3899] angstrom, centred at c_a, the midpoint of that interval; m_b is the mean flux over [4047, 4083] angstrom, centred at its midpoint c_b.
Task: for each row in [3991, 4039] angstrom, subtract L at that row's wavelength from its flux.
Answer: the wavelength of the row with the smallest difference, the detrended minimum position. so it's 4001 angstrom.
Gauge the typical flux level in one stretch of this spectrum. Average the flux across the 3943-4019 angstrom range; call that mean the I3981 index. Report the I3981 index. 33.5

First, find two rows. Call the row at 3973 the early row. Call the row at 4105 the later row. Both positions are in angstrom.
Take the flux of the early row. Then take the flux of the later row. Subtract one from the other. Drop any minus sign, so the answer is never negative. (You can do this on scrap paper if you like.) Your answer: 8.3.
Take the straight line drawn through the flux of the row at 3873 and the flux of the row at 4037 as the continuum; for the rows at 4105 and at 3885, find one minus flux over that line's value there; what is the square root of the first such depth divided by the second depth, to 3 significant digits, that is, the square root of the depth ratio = 13.5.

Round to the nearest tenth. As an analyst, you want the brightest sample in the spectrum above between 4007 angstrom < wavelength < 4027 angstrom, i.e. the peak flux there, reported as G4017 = 36.4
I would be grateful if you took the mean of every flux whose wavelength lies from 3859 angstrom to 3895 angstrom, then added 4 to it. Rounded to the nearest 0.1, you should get 38.5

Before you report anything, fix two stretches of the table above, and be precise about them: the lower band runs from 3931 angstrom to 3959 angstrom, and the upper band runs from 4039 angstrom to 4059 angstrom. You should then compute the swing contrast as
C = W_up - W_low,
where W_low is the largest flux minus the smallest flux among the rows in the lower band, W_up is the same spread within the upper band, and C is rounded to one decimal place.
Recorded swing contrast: -2.4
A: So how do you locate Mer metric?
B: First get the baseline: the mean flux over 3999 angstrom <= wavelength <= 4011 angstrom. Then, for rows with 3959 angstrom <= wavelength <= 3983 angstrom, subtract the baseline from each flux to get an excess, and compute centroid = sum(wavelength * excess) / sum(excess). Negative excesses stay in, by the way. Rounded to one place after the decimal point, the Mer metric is 3974.7 angstrom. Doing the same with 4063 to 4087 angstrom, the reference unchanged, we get 4075.1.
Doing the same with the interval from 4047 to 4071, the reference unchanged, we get 4060.3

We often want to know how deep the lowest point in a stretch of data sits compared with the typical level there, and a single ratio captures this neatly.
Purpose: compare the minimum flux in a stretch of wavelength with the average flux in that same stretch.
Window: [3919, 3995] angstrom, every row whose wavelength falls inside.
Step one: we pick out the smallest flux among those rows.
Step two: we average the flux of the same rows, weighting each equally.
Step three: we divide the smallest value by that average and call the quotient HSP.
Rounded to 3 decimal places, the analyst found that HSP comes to 0.910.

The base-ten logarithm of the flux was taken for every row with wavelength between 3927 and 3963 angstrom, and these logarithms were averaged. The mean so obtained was 1.53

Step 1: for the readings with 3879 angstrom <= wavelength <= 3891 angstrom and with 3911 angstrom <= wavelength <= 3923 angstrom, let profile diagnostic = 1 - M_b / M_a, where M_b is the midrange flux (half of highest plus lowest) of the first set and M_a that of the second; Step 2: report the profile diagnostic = -0.11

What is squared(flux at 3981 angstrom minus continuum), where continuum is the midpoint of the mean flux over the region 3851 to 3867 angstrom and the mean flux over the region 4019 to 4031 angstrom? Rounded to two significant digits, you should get 15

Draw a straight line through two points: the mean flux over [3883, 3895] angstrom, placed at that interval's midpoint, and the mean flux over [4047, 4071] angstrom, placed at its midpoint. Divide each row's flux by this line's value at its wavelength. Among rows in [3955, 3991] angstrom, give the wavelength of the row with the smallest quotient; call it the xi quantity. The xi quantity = 3973 angstrom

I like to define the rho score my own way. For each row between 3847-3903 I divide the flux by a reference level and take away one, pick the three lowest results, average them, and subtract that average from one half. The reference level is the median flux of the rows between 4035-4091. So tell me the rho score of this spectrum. 0.63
